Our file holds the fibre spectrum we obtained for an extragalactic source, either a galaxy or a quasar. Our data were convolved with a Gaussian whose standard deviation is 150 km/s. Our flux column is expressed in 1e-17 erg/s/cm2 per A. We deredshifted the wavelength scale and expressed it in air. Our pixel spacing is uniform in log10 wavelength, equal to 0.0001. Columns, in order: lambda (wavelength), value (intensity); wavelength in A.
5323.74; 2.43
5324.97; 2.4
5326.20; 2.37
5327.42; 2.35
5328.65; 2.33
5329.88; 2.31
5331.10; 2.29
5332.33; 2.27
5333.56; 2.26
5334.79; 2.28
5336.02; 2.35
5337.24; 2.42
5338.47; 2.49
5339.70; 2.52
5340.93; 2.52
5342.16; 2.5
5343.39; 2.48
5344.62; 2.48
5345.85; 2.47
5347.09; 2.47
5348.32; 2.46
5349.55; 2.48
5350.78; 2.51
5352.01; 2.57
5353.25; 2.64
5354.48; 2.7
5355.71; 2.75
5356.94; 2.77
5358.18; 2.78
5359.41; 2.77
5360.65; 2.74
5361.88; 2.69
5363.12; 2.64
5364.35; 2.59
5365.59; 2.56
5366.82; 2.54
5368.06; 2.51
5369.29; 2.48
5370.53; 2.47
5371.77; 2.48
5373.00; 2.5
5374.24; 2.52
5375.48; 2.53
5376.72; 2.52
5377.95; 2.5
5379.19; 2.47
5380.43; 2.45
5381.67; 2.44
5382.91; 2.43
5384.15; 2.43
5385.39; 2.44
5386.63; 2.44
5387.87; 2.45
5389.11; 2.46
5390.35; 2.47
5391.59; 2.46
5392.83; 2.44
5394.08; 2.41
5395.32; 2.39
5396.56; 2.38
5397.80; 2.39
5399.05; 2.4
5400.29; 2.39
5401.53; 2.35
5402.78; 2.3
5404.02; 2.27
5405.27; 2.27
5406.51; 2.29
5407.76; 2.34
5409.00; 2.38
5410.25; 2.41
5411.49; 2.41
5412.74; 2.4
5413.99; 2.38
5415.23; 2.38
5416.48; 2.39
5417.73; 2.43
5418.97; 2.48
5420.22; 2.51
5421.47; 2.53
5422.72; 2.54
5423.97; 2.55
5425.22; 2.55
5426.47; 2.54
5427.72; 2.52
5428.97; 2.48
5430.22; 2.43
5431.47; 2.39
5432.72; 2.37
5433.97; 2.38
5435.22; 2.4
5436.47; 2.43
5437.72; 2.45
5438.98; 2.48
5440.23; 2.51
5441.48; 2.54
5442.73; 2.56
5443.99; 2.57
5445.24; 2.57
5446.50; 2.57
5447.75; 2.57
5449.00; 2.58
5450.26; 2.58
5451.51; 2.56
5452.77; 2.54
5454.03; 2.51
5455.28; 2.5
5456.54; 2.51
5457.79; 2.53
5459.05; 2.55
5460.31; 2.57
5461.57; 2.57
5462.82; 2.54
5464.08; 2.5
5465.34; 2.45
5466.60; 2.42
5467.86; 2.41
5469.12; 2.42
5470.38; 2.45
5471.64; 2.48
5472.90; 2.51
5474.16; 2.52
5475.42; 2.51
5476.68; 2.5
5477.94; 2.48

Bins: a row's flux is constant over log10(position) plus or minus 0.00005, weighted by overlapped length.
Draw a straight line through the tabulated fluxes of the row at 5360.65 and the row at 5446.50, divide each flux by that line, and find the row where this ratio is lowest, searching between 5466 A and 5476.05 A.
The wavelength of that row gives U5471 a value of 5467.86 A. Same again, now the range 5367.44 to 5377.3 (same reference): 5370.53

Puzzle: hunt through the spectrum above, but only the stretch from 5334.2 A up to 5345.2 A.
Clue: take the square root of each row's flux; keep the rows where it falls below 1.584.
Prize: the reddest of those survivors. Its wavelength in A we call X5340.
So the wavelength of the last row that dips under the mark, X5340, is 5344.62 A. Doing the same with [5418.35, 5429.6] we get 5428.97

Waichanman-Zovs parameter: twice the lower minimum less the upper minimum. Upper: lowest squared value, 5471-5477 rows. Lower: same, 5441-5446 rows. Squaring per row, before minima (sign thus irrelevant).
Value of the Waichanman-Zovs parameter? 6.8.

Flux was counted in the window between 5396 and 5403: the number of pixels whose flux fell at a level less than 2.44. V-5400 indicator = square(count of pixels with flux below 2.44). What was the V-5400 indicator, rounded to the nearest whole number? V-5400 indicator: 36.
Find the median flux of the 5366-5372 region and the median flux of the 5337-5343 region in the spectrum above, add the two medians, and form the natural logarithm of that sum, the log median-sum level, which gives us 1.61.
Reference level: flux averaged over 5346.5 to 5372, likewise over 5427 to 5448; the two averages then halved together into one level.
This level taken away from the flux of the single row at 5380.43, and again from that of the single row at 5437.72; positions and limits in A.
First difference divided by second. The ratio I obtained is 1.0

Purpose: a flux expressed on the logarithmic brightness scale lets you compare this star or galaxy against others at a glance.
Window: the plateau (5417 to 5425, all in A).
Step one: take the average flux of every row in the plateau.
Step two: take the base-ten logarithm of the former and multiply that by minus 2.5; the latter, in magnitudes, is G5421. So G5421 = -1.00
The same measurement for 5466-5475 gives -0.98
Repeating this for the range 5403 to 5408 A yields -0.90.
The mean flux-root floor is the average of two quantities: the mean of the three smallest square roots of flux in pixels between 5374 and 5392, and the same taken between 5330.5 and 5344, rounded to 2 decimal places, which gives 1.53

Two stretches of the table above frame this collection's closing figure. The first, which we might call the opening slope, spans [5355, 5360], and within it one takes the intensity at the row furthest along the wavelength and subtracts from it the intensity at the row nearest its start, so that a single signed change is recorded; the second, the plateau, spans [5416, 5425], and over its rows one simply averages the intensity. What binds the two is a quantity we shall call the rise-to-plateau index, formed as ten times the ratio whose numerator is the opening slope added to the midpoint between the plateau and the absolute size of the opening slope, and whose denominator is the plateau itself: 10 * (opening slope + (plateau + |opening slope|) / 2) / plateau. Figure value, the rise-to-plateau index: 5.12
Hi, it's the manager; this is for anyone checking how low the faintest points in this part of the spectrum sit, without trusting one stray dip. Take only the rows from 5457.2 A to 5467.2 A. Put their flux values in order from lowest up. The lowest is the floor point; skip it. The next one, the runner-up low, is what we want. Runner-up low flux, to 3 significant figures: 2.45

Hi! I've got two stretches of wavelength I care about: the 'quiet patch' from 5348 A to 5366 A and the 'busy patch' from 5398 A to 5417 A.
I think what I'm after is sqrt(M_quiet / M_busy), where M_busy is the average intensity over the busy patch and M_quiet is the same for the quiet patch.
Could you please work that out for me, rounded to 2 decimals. 1.06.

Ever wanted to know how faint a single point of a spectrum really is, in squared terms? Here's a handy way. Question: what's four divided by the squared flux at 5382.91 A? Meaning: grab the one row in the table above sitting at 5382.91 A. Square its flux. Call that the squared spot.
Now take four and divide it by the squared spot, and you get 0.677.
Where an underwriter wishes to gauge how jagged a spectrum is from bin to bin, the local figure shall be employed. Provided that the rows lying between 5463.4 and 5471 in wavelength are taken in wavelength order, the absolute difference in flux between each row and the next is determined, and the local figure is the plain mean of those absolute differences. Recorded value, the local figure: 0.026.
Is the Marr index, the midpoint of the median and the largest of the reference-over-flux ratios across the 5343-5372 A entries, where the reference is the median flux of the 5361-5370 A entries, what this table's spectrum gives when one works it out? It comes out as 1.02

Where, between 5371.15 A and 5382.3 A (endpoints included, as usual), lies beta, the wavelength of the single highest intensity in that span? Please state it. 5375.48 A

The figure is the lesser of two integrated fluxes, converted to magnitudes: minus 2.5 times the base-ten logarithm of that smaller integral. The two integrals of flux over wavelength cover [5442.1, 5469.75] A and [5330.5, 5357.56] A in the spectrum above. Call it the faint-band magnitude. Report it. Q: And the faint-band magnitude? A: -4.57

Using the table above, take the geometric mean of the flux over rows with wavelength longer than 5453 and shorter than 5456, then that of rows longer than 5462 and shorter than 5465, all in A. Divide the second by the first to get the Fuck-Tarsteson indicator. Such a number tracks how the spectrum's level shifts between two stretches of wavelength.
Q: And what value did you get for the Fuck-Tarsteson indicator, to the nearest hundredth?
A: 1.01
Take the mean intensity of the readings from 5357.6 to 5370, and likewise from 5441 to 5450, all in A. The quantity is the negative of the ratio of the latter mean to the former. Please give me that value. -0.976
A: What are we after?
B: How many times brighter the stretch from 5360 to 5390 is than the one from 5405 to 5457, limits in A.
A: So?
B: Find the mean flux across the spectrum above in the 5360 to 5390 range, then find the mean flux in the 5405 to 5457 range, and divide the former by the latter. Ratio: 1.02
